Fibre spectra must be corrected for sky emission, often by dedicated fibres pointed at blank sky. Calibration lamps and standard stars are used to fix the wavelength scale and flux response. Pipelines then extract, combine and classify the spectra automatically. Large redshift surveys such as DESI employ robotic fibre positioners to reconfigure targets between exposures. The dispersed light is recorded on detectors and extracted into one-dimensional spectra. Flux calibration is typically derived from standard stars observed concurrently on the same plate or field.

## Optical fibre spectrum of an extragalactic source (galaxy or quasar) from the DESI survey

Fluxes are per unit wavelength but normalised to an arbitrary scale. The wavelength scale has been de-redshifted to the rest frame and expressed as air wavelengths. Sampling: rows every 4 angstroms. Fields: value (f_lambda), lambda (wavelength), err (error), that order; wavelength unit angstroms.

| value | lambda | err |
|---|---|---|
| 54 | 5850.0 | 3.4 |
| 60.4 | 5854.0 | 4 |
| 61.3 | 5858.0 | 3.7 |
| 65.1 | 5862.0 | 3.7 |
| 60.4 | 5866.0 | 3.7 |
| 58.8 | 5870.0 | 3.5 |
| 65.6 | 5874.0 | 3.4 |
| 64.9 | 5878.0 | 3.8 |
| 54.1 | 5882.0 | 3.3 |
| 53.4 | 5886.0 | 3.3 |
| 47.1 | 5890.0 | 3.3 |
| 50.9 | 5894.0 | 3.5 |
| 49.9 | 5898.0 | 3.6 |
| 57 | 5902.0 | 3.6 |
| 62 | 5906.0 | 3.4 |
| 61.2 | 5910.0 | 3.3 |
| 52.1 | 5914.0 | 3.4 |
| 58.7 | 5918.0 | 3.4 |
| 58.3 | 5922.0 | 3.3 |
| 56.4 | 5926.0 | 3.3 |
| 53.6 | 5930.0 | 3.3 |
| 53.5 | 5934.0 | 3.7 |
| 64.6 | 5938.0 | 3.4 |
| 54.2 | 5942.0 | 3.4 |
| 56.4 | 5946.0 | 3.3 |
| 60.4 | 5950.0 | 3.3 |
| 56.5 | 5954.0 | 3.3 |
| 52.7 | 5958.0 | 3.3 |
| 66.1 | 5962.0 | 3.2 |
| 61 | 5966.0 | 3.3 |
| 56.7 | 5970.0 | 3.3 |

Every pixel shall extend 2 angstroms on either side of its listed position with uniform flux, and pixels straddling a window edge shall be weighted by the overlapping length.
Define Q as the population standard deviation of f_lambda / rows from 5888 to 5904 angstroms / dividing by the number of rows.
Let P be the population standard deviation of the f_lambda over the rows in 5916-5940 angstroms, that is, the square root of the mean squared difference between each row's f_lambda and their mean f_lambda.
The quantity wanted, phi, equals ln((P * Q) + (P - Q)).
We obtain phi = 2.62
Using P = 3.8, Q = 3.6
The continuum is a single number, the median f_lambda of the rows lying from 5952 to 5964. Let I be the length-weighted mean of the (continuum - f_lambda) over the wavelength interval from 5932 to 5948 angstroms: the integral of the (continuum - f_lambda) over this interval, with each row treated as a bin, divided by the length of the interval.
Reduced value -1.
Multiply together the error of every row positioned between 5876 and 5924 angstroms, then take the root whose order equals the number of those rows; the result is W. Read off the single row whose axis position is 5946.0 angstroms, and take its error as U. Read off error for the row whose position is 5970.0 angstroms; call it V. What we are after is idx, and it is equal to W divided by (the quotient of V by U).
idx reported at 3.43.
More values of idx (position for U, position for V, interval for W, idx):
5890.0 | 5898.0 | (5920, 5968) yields 3.06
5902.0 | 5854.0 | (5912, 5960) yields 3.03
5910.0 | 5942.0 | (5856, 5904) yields 3.43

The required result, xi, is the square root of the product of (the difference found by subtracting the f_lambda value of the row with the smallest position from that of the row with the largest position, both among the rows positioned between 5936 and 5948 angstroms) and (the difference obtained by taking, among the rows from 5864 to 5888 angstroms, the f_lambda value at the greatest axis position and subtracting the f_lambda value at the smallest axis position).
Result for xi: 7.6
